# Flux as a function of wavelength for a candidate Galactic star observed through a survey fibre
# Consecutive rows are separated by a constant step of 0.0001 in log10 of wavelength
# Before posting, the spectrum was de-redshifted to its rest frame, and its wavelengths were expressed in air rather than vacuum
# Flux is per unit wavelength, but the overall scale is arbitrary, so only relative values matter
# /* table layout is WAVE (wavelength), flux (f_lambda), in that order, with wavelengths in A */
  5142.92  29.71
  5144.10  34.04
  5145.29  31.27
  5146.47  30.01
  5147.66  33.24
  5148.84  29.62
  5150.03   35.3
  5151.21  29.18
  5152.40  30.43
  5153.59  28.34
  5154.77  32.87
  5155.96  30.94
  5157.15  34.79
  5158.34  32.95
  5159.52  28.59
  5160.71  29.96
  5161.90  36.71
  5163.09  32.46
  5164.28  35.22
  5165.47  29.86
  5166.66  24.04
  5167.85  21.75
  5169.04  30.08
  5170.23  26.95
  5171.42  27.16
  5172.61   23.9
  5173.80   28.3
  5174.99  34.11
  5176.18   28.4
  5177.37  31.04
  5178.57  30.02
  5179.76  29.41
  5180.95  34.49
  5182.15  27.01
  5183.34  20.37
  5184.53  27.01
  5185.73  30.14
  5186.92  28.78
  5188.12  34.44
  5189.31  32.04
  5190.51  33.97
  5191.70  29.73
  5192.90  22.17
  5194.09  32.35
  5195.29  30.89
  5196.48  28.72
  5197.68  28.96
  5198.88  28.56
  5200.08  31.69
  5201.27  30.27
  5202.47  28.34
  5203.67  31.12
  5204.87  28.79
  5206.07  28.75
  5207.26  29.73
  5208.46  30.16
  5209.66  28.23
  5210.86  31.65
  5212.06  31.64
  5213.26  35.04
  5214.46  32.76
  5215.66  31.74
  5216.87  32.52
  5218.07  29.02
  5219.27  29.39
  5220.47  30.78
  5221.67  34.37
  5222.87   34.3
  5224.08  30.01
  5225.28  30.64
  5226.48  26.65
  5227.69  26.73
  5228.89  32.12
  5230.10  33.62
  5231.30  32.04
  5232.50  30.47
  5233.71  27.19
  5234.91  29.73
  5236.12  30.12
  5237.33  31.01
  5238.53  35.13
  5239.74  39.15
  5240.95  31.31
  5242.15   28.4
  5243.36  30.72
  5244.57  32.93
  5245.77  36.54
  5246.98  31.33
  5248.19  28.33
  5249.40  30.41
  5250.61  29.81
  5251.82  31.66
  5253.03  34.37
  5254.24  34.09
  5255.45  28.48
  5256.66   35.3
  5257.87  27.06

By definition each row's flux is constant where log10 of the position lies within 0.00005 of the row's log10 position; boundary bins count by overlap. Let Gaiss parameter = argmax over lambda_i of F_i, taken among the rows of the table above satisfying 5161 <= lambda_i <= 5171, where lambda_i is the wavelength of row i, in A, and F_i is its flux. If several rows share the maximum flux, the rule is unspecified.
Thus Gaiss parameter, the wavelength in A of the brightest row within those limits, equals 5161.90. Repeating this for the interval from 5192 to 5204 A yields 5194.09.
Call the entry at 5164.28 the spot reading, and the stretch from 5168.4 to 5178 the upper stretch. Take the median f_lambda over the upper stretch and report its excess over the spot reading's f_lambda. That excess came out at -6.9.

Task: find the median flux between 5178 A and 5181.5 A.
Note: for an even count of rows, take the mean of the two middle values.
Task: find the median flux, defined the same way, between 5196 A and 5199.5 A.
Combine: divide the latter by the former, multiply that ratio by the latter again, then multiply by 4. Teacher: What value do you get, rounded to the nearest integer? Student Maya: 110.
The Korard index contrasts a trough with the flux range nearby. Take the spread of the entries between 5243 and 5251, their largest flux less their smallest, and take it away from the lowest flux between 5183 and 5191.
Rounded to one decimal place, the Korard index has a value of 12.2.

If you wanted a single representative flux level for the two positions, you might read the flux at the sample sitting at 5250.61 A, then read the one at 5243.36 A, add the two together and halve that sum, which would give 30.3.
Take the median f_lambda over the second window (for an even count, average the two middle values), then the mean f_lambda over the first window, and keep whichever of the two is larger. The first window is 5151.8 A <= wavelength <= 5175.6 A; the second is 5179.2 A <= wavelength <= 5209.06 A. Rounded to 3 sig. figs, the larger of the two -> 30.0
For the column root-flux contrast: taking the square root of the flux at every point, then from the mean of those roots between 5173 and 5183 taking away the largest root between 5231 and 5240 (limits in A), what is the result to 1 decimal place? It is -0.8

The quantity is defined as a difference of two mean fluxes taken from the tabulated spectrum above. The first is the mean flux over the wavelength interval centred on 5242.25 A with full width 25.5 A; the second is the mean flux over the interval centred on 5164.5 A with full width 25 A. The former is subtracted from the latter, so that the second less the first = -1.9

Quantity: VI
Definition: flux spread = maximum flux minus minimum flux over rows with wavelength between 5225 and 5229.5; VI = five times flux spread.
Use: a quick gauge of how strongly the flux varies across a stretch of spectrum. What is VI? 27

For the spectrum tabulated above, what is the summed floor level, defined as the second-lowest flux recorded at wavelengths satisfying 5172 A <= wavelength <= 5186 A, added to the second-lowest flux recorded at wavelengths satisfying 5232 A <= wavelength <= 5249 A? 52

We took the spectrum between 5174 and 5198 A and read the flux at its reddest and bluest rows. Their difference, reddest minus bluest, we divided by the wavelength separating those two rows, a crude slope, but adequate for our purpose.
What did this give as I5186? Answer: -0.23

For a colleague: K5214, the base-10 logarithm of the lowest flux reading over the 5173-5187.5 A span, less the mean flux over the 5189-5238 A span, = -29.1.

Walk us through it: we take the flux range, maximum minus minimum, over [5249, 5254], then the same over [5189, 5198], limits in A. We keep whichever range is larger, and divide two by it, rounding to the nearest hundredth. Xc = 0.17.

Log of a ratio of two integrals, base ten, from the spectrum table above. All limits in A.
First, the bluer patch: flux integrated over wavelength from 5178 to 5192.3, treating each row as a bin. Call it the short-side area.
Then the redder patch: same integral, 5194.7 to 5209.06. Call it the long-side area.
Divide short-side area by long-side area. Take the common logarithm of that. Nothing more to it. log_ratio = 0.000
